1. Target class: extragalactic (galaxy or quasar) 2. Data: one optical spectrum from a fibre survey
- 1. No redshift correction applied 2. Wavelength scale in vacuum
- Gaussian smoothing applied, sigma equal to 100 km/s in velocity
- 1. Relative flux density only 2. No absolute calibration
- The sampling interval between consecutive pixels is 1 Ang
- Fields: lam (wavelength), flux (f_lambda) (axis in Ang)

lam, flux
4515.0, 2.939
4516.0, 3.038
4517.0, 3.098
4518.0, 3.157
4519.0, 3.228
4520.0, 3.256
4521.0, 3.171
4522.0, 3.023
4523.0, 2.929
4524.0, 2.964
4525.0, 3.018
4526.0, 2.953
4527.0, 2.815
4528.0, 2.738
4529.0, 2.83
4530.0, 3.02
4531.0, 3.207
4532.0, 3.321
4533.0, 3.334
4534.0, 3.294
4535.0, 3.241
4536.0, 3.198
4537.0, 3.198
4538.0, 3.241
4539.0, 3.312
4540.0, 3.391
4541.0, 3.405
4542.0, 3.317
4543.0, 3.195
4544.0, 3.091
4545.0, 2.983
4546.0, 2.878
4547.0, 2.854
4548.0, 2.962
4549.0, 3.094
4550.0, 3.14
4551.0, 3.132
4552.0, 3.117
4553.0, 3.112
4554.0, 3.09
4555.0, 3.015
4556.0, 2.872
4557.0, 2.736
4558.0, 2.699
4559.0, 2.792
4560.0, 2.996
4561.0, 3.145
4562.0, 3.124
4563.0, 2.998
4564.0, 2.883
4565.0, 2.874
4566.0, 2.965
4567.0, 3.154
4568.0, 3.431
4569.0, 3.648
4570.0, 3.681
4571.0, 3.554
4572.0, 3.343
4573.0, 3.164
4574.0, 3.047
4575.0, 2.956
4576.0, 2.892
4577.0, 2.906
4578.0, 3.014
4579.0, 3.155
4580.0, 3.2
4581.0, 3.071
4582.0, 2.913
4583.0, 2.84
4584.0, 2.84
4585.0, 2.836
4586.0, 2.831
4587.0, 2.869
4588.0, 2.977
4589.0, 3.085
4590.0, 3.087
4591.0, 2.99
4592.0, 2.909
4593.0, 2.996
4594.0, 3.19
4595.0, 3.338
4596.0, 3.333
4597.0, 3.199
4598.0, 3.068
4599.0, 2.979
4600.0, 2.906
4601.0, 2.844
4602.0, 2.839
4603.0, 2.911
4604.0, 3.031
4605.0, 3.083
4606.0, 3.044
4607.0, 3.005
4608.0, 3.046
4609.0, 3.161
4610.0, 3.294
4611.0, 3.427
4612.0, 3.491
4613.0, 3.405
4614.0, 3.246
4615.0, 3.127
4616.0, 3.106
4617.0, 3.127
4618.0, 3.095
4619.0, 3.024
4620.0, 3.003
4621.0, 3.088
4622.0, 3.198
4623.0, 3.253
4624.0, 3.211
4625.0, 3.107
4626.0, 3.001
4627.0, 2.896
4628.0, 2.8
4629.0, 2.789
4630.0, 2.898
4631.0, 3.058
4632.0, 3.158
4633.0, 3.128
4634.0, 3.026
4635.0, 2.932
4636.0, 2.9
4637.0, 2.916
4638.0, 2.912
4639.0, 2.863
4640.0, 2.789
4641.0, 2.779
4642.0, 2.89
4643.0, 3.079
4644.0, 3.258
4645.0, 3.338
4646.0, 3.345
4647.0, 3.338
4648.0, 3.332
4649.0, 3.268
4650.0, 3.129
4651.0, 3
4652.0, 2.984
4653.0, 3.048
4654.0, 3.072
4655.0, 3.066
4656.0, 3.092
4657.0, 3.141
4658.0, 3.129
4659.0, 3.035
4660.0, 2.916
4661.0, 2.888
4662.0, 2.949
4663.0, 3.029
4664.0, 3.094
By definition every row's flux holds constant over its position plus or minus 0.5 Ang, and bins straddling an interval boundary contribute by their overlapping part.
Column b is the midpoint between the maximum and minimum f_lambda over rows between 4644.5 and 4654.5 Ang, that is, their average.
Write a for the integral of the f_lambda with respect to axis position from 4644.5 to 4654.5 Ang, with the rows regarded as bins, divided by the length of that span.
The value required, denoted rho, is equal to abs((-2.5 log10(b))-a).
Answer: 4.44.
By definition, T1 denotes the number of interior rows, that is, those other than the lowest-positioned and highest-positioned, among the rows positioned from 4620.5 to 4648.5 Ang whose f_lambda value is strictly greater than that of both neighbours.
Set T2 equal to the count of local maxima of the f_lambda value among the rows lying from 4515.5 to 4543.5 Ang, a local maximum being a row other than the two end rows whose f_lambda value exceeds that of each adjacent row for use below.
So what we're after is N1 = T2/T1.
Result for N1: 1.0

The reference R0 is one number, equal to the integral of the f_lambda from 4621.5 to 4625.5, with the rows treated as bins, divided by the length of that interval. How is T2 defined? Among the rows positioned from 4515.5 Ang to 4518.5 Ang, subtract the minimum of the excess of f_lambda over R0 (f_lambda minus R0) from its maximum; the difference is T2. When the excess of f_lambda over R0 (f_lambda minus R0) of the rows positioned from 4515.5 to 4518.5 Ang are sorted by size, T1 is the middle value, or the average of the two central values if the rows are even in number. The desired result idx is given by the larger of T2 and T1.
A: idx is 0.12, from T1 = -0.09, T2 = 0.1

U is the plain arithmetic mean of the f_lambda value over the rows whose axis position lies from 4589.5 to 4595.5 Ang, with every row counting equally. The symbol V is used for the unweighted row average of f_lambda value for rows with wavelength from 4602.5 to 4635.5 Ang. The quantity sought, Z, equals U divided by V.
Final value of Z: 1.00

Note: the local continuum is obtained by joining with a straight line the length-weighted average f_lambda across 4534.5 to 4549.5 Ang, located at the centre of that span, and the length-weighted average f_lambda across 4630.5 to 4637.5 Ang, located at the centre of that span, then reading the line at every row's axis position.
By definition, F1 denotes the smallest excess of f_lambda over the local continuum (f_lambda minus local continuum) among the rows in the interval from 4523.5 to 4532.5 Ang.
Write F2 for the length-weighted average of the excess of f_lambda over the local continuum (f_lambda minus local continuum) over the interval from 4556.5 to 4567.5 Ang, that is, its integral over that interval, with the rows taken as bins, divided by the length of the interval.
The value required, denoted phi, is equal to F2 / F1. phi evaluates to 0.4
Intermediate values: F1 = -0.44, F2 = -0.18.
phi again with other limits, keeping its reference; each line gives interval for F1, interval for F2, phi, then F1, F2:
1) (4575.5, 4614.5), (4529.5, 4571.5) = 0.0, -0.26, -0.01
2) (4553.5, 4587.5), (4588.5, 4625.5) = -0.1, -0.43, 0.06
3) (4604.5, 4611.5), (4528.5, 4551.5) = 0.0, -0.05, 0.00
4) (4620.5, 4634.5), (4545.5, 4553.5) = 0.5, -0.24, -0.11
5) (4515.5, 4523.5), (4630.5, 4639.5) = 0.1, -0.26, -0.03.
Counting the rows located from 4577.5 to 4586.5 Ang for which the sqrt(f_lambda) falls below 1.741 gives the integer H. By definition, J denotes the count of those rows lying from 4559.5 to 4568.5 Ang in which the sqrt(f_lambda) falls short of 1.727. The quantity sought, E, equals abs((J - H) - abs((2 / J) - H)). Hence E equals 8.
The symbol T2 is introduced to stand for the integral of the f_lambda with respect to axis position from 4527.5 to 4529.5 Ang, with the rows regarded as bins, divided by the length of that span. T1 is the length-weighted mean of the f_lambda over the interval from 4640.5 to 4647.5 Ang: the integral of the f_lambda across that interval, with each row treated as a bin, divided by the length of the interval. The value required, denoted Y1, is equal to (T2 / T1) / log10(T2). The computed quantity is 1.99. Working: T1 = 3.15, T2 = 2.8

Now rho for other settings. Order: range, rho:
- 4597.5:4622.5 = 4.35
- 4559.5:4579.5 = 4.44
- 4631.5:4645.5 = 4.21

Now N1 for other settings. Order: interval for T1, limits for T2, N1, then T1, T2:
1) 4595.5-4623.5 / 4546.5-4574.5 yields 1.0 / 3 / 3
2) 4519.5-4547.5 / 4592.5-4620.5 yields 1.3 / 3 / 4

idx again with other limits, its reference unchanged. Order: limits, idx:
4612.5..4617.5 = 0.30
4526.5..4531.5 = 0.47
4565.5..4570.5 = 0.72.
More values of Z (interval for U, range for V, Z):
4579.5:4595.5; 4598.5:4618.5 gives 0.96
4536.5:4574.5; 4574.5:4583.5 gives 1.04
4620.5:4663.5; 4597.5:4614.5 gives 0.98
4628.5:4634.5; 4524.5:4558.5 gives 0.98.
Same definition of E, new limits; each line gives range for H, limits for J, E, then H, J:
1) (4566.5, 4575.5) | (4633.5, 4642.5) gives 6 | 1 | 8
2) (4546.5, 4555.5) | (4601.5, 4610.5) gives 3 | 3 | 2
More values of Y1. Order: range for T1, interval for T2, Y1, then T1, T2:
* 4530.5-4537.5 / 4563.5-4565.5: 1.93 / 3.26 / 2.9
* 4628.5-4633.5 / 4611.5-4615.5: 2.12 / 3.01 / 3.3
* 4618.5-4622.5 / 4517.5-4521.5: 2.06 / 3.08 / 3.2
